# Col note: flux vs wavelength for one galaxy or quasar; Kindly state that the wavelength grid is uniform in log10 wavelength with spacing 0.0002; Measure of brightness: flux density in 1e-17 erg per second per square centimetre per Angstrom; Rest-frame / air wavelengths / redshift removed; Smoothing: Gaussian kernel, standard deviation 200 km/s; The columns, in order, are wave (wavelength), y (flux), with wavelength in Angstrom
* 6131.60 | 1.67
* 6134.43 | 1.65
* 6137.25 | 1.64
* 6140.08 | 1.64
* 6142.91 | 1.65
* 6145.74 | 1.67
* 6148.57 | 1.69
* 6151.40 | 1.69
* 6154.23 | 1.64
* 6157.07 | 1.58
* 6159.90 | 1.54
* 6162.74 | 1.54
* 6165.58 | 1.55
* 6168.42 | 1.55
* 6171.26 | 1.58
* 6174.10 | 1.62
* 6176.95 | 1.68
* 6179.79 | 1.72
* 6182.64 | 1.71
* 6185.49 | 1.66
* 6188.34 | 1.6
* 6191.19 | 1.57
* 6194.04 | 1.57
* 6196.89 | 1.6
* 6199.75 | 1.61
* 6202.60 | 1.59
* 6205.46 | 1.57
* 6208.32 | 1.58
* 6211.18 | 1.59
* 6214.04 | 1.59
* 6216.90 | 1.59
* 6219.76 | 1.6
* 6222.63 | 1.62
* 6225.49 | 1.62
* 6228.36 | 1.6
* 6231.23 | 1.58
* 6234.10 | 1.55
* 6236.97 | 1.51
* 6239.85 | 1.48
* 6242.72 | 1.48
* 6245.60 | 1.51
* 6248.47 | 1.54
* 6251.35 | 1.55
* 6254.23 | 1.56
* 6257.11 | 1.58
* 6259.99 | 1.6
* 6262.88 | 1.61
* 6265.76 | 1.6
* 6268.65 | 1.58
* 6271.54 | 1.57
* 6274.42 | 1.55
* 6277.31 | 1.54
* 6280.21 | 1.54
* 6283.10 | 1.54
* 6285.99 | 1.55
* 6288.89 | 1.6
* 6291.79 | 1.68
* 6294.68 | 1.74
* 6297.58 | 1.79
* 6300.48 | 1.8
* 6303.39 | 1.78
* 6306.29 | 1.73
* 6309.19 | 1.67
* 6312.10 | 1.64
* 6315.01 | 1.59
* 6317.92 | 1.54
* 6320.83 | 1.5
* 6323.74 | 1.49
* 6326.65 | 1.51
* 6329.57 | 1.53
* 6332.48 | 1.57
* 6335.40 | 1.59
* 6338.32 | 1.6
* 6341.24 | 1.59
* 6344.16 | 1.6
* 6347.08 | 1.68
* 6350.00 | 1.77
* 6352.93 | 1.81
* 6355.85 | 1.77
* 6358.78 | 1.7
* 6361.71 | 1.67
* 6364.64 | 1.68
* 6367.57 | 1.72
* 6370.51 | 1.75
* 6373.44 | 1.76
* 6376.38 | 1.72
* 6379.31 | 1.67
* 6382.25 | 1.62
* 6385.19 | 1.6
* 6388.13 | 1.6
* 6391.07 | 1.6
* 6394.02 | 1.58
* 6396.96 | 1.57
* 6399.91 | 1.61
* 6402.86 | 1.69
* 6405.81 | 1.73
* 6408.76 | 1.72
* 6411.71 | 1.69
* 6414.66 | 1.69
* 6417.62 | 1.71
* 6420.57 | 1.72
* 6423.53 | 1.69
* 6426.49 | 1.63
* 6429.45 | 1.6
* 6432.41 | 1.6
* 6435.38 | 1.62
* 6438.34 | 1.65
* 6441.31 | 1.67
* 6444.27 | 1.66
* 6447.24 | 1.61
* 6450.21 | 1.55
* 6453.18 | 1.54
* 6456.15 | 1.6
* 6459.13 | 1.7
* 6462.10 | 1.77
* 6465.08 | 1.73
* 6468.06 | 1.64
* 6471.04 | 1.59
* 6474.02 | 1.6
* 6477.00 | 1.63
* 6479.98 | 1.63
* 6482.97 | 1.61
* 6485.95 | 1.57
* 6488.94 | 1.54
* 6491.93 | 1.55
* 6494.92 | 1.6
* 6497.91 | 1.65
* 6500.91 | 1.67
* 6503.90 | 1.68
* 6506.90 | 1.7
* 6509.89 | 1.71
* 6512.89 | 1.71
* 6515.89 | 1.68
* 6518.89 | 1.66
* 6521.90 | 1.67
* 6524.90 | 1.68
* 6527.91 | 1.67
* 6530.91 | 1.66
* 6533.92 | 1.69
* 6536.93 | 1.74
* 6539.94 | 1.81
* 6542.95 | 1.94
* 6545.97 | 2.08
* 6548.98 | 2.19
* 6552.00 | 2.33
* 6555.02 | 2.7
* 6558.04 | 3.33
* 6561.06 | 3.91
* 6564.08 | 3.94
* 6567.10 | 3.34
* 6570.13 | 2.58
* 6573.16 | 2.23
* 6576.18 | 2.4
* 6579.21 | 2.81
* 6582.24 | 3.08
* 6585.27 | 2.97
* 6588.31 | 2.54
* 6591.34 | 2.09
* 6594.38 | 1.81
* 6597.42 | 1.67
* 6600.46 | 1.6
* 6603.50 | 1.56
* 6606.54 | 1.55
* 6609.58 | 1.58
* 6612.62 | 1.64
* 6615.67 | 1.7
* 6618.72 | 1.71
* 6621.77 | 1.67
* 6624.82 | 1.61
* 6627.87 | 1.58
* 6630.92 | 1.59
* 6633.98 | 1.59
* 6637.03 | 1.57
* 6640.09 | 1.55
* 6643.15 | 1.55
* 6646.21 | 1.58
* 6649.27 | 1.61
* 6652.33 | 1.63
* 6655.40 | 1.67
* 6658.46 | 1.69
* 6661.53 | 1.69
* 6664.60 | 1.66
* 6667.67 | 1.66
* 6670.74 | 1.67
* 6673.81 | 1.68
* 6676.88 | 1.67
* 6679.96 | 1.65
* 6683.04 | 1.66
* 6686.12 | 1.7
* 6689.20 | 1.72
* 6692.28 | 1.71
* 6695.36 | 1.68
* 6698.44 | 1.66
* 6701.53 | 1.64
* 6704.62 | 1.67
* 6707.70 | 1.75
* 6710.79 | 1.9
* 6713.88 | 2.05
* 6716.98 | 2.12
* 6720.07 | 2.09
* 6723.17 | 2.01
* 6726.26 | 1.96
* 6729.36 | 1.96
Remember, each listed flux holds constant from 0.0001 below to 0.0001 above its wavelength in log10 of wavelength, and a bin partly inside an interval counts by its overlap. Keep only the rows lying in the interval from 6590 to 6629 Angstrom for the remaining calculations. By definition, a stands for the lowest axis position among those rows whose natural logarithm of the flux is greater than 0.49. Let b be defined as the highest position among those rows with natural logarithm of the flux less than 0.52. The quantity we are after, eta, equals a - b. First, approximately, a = 6591.34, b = 6627.87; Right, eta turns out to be -36.5 Angstrom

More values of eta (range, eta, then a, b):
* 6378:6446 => -65.0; 6379.31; 6444.27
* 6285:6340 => -46.5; 6291.79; 6338.32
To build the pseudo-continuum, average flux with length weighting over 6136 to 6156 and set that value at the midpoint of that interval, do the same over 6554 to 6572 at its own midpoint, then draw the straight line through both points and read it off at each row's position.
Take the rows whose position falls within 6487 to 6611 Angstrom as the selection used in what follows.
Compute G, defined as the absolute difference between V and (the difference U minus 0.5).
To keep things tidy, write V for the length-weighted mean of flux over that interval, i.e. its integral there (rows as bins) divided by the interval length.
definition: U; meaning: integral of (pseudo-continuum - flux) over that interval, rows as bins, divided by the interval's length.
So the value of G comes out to 1.5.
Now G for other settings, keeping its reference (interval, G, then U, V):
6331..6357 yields 1.4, 0.77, 1.66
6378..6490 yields 1.0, 1.15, 1.64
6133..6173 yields 2.0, 0.07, 1.62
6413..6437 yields 1.1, 1.10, 1.66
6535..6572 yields 2.5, 0.61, 2.64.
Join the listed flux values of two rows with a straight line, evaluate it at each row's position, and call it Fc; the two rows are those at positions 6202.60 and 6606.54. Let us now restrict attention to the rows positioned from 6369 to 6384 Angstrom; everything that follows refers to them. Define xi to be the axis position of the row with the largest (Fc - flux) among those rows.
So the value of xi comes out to 6382.25 Angstrom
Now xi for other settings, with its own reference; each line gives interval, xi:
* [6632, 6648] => 6640.09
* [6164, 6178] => 6165.58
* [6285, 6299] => 6285.99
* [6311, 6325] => 6323.74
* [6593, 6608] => 6606.54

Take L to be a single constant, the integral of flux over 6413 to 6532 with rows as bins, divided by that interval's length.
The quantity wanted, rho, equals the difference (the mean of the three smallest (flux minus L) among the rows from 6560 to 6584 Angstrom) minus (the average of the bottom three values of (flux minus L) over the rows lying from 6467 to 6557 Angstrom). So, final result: 0.85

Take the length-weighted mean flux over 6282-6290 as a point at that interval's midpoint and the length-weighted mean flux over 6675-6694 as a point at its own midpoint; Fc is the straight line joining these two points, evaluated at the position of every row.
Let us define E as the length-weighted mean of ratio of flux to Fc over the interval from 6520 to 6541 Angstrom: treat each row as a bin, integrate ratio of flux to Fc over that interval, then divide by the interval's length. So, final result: 1.038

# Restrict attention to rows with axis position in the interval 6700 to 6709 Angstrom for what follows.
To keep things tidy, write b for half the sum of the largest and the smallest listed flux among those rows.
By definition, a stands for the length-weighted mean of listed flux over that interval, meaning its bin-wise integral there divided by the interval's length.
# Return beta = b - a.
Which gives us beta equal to 0.009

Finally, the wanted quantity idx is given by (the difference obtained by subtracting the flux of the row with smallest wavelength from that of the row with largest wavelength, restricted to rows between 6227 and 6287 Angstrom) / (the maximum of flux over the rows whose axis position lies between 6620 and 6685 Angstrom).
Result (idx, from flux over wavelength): -0.030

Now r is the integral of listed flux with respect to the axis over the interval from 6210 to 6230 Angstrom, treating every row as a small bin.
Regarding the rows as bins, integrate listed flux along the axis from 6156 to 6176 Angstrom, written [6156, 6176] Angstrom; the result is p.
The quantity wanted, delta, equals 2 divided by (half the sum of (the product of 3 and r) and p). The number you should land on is 0.0314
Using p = 31.4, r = 32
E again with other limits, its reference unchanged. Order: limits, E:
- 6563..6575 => 1.802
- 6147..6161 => 1.072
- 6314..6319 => 0.995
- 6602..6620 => 0.976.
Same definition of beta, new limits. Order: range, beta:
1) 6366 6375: -0.001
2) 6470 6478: 0.003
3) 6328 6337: -0.002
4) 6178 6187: -0.005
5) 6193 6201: -0.004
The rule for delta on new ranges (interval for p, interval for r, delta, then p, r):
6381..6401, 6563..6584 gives 0.0187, 31.9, 61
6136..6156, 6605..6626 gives 0.0293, 33.2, 34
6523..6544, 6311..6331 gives 0.0310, 36.5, 31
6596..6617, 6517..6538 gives 0.0286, 33.9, 35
